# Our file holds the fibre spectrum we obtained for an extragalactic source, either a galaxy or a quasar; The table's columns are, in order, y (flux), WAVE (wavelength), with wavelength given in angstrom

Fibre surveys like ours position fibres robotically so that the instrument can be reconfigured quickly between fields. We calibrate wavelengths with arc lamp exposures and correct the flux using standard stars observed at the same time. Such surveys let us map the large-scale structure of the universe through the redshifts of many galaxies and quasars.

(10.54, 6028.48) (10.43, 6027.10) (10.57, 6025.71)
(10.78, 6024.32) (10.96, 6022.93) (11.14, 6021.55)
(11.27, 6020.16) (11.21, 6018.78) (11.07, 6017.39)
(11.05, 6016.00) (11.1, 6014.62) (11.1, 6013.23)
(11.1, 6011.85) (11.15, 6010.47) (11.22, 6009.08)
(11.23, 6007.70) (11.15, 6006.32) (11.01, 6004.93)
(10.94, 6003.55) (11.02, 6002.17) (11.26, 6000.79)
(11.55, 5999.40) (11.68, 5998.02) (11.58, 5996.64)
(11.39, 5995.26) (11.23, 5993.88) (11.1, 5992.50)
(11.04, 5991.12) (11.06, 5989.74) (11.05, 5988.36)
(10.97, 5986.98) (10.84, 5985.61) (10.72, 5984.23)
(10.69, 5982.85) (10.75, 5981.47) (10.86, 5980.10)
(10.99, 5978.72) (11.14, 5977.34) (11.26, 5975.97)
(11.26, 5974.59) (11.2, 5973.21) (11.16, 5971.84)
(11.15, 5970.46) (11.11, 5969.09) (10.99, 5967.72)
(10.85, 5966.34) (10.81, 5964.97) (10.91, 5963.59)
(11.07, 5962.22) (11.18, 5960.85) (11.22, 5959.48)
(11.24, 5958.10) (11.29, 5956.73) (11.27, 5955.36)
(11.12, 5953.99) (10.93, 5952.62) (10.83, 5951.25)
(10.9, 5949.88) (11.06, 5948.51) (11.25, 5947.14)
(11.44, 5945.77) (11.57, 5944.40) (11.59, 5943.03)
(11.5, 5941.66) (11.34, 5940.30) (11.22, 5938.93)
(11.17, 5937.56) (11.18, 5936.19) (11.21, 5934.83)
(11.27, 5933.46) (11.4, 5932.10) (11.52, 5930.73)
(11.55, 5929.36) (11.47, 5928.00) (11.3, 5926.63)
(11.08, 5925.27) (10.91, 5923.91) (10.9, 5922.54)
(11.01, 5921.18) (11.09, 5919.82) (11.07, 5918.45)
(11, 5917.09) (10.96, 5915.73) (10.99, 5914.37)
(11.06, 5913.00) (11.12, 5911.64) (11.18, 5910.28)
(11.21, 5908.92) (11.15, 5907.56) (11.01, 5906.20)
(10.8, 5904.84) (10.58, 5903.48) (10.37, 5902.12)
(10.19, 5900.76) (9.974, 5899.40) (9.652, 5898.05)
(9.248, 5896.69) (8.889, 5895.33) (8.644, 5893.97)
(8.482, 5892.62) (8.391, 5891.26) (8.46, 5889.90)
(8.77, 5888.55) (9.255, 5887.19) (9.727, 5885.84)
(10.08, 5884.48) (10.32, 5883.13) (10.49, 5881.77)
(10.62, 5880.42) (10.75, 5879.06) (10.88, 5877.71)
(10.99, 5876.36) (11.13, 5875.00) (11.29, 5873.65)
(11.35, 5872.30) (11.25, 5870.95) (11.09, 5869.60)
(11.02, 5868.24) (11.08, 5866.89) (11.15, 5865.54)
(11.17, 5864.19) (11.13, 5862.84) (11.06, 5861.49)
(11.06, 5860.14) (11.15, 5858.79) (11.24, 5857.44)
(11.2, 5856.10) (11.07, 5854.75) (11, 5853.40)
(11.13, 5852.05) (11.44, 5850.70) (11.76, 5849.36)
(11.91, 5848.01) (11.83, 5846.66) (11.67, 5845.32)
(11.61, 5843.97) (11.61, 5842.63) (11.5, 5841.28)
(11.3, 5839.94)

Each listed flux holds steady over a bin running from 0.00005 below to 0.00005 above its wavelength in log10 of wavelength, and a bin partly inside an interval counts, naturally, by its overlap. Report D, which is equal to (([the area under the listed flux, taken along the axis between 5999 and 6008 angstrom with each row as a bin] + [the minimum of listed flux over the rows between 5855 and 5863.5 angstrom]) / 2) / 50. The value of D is 1.1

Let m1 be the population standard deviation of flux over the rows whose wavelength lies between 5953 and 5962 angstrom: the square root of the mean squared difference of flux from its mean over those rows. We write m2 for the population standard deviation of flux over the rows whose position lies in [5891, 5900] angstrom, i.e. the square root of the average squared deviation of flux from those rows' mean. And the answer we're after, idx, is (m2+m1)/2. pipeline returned 0.31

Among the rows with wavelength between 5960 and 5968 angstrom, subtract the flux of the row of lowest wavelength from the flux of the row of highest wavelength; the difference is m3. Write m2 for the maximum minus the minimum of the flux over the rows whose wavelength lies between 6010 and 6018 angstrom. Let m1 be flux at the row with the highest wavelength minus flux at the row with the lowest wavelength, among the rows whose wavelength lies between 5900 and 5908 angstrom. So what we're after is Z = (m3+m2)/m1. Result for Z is -0.1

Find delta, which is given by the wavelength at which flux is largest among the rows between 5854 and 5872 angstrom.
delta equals 5870.95 angstrom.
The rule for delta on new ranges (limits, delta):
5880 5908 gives 5907.56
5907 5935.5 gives 5929.36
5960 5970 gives 5960.85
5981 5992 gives 5989.74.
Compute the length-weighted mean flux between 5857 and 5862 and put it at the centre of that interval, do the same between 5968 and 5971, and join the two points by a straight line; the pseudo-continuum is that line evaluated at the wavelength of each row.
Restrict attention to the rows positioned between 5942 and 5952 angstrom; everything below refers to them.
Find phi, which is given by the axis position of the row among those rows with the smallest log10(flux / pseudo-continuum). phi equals 5951.25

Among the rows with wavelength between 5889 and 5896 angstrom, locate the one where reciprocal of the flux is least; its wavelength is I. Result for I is 5895.33 angstrom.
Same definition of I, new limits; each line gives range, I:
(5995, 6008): 5998.02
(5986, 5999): 5998.02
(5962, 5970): 5969.09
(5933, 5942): 5941.66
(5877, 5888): 5877.71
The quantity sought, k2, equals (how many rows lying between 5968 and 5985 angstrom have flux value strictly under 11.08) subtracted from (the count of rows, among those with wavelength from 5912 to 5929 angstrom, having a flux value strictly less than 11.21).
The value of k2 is 5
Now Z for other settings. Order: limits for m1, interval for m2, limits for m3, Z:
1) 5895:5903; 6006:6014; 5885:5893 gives -0.8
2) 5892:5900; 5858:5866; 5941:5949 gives -0.2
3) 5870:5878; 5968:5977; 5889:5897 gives -2.5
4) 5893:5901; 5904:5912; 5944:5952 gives -0.2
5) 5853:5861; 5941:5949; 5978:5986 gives 6.3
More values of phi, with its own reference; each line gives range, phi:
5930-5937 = 5936.19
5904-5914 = 5904.84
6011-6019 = 6016.00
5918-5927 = 5922.54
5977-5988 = 5982.85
